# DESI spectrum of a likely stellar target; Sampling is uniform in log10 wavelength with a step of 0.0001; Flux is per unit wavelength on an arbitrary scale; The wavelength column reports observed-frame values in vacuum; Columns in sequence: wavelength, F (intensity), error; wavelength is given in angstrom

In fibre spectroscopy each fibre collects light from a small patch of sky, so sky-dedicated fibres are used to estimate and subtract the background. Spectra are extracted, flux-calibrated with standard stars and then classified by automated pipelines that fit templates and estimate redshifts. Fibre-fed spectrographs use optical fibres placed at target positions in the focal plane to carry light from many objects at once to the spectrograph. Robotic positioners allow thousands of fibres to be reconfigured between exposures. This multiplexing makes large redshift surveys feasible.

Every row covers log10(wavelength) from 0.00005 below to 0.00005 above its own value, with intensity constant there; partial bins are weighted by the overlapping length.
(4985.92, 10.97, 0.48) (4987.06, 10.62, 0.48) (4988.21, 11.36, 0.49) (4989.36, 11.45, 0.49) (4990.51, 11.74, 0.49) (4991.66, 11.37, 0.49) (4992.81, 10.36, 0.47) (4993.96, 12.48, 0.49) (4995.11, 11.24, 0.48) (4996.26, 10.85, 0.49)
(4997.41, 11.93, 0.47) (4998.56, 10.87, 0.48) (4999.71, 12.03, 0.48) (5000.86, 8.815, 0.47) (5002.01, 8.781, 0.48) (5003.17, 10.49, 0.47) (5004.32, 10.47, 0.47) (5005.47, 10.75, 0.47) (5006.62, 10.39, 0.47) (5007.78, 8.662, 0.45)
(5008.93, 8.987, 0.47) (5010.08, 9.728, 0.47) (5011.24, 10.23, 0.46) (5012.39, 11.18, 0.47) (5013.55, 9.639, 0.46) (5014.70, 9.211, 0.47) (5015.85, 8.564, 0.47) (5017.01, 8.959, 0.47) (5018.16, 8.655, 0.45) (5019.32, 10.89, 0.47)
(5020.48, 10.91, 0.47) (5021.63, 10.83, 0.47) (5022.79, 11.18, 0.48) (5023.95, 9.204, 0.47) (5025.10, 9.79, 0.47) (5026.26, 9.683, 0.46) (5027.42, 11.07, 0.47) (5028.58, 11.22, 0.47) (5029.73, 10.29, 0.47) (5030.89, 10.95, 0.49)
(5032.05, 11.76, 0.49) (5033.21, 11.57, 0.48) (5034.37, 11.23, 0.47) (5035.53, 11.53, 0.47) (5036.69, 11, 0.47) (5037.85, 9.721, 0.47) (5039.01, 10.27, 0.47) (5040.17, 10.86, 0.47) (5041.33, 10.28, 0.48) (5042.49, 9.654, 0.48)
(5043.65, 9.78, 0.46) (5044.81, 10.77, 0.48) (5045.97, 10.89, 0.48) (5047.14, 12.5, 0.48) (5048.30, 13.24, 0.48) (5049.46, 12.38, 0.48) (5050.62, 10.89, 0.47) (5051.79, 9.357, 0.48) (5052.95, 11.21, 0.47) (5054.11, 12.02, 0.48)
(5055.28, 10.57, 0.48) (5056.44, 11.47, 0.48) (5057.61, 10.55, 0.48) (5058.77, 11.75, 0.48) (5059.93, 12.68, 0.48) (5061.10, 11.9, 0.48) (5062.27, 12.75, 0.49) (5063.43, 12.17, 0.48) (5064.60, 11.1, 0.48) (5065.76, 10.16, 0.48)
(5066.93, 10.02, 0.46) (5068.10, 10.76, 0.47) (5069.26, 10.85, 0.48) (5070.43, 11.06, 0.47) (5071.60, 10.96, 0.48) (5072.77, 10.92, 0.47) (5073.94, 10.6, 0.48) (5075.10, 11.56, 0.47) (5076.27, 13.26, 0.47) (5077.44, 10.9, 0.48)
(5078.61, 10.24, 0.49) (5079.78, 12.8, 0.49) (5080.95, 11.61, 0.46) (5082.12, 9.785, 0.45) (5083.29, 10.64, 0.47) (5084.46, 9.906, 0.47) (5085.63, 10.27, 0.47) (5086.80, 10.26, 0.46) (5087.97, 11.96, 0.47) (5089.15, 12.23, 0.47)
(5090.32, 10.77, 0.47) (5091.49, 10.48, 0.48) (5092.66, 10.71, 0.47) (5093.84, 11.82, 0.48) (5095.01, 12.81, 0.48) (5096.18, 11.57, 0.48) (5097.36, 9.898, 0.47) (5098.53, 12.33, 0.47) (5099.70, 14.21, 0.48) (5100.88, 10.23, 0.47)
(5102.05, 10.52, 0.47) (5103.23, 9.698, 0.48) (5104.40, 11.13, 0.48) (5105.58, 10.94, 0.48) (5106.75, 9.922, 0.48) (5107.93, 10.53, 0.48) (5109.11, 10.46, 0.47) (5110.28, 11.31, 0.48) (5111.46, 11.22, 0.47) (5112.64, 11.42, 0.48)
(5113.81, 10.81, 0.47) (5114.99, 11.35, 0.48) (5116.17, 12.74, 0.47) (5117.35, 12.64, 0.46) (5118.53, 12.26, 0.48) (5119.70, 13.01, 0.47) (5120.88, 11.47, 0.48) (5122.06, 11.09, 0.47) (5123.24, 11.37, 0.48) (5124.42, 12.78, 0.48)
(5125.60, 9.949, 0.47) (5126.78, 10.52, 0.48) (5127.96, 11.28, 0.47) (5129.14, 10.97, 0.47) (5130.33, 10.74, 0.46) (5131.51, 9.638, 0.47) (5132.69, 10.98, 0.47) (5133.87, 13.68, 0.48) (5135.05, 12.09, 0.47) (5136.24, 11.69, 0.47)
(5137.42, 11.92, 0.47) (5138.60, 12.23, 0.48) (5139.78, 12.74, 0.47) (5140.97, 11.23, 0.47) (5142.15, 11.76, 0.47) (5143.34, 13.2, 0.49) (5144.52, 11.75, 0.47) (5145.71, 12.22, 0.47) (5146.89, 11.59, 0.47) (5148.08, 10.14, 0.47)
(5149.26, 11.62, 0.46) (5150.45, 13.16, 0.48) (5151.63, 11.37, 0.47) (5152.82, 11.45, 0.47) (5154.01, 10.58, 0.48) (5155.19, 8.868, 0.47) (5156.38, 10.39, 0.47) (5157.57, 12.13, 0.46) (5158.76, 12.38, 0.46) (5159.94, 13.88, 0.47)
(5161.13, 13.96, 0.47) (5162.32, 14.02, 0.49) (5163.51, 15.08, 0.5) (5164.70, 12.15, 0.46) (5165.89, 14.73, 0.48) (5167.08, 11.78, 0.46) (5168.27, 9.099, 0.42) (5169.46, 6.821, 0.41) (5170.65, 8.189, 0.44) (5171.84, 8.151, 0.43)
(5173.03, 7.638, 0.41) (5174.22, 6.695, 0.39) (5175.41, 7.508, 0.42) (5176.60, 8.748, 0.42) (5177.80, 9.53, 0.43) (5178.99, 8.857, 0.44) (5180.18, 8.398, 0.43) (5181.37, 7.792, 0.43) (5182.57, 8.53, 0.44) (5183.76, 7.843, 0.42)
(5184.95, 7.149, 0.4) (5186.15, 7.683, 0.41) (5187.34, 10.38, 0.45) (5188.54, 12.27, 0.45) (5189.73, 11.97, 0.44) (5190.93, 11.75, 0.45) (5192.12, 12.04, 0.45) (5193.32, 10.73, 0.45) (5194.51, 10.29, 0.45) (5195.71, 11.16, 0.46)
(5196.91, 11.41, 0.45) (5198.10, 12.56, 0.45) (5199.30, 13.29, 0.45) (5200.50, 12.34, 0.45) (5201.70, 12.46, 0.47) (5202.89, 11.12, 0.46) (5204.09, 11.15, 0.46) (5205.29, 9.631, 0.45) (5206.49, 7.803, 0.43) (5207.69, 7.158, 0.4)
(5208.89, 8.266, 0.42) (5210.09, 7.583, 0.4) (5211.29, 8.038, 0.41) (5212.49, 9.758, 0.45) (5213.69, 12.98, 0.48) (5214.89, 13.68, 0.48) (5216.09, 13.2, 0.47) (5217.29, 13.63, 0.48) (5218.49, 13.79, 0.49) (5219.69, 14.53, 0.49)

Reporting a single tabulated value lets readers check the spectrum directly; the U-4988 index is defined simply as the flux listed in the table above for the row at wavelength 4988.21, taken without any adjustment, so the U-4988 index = 11.36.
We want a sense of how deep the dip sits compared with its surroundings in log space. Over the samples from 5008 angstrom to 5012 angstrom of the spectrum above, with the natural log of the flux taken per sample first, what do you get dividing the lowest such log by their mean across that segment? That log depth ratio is 0.969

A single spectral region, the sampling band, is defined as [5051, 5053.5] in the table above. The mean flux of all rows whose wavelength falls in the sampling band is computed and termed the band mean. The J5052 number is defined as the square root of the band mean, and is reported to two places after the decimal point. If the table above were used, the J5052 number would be 3.21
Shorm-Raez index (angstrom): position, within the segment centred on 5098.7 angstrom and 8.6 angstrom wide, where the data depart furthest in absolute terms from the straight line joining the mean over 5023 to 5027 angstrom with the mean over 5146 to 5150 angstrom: 5099.70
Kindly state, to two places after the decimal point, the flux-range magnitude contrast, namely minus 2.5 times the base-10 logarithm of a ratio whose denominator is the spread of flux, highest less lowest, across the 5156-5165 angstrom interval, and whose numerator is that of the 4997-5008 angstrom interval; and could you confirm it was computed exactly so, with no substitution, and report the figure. 0.36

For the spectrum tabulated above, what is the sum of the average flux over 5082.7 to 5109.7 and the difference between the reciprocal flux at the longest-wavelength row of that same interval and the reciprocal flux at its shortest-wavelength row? 11.0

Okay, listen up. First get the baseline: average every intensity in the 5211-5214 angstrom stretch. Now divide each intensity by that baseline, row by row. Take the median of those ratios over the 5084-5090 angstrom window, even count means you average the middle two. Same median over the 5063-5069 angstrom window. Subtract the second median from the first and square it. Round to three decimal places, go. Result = 0.002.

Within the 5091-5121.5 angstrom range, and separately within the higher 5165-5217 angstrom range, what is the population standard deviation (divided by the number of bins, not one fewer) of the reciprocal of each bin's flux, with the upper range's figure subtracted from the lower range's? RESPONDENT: -0.015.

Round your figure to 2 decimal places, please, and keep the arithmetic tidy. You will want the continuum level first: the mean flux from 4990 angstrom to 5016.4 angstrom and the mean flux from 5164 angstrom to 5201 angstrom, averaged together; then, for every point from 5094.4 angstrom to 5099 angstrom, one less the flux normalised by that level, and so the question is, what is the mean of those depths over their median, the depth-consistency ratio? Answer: 0.83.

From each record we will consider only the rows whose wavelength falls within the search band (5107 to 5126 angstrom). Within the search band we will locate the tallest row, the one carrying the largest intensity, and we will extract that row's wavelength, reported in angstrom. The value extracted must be 5119.70 angstrom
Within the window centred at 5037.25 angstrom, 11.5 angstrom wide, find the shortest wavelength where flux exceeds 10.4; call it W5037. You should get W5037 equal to 5032.05 angstrom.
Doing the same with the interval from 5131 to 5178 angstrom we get 5132.69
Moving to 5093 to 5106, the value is 5093.84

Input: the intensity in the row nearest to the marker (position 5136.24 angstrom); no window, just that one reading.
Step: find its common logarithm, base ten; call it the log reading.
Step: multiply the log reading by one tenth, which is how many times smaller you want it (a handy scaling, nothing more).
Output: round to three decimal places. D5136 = 0.107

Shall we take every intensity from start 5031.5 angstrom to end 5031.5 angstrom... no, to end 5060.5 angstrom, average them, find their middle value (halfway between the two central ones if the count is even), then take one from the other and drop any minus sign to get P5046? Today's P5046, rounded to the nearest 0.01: 0.12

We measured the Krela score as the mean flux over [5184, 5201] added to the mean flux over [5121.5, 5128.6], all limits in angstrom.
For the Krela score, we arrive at 22.2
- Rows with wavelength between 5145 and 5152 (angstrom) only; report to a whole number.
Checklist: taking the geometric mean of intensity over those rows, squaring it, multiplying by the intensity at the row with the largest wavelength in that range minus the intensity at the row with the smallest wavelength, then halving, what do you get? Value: -58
